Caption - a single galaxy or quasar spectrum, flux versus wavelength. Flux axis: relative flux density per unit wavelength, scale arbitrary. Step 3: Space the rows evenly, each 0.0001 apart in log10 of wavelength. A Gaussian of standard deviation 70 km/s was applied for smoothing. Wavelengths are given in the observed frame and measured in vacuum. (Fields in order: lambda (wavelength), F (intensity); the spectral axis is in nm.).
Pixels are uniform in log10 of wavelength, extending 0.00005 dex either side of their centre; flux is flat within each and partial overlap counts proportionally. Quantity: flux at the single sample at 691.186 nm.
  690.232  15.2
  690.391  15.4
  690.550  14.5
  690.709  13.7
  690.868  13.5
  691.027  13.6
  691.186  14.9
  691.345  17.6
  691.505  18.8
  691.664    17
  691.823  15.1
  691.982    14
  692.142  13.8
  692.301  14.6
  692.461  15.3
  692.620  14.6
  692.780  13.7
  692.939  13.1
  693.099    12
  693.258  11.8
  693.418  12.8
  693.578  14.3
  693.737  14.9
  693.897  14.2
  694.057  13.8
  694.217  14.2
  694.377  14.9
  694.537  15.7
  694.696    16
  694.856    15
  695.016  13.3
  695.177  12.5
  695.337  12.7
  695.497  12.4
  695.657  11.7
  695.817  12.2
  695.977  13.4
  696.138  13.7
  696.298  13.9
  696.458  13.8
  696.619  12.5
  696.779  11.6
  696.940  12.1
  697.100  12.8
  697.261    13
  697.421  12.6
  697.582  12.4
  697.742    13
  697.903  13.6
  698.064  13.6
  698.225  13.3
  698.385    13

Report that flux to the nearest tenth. 14.9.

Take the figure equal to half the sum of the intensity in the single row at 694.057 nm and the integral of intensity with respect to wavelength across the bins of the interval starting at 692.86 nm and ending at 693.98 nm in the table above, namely 14.3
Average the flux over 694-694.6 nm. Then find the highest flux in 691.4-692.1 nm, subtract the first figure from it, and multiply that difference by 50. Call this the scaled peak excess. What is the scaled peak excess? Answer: 208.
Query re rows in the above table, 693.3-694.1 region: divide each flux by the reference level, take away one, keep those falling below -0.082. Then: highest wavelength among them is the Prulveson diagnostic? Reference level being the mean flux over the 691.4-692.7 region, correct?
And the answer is 694.057 nm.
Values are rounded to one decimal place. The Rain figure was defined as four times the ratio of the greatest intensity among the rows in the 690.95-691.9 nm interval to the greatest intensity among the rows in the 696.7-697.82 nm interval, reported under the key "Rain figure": 5.8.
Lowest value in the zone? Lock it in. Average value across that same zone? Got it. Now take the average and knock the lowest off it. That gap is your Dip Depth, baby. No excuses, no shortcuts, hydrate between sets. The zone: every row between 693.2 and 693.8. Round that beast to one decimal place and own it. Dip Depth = 1.7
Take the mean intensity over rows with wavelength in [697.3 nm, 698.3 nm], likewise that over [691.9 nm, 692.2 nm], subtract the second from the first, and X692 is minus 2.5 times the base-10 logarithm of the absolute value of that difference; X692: 0.2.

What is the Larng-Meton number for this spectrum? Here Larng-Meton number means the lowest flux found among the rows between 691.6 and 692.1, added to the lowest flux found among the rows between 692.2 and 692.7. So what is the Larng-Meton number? 28.6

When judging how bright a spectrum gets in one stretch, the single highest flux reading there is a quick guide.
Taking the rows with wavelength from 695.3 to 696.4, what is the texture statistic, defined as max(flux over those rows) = 13.9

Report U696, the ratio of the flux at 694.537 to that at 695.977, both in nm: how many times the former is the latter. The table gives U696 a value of 1.2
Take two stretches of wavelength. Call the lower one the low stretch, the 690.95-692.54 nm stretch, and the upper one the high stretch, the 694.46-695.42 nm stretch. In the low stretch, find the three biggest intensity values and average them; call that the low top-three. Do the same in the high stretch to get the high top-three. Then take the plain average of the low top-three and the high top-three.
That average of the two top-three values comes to 16.7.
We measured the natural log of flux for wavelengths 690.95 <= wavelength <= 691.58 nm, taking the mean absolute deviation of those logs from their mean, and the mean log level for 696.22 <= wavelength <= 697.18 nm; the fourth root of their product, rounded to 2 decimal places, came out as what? 0.75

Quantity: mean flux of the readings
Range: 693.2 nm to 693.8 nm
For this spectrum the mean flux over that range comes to 13.5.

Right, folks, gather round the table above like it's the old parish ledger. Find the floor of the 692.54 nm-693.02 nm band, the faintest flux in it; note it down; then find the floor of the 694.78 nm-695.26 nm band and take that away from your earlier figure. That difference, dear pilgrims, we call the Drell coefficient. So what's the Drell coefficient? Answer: 0.6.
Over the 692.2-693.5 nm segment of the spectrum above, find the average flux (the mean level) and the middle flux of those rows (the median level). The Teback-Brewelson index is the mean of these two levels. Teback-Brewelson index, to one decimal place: 13.4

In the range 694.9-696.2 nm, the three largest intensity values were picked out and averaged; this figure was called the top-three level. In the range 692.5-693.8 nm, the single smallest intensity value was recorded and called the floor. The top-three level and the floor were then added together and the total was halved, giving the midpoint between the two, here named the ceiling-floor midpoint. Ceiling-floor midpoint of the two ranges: 12.6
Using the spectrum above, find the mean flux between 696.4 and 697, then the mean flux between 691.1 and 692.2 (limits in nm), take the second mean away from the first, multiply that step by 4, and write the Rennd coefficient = -14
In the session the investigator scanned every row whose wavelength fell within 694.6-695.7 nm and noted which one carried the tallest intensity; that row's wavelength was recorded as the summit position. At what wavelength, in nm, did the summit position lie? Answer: 694.696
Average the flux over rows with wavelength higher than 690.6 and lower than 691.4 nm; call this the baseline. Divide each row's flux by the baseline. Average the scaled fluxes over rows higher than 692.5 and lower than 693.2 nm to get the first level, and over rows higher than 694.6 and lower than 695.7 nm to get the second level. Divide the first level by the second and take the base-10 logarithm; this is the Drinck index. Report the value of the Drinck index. -0.001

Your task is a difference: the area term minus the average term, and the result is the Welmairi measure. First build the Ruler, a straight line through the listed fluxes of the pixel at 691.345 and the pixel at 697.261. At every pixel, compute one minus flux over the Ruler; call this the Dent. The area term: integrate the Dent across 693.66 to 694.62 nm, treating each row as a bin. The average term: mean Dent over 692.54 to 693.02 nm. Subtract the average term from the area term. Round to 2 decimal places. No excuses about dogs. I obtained -0.11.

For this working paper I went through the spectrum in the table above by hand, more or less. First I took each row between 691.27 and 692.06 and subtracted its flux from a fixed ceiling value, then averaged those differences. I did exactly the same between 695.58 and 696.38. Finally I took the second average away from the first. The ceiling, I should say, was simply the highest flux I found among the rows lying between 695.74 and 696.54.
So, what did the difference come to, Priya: -3.5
